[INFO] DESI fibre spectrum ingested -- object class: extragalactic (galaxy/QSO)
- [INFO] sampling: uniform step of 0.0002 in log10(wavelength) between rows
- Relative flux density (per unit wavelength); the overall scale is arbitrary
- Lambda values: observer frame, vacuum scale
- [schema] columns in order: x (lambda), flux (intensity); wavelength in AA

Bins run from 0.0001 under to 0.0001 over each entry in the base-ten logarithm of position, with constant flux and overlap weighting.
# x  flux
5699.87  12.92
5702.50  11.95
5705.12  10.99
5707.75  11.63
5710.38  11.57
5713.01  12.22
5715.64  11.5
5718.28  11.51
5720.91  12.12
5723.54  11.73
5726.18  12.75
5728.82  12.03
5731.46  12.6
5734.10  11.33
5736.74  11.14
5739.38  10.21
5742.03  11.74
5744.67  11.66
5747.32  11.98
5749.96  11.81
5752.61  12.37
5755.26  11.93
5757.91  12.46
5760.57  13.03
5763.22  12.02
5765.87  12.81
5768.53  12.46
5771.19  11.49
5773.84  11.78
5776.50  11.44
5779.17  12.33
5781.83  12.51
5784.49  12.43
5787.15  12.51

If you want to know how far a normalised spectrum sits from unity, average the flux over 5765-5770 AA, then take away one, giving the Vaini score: 11.6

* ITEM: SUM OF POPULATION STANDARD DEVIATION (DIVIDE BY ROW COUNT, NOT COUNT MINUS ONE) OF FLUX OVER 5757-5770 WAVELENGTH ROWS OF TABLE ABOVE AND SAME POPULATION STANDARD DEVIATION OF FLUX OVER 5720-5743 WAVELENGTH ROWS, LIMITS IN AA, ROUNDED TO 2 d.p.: 1.08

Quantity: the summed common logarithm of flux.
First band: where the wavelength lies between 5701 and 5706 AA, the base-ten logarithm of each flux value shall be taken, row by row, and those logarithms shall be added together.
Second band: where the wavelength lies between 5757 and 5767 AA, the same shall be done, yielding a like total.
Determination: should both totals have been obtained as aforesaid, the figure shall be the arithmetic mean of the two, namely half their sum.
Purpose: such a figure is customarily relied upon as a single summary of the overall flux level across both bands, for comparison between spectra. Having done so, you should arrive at 3.3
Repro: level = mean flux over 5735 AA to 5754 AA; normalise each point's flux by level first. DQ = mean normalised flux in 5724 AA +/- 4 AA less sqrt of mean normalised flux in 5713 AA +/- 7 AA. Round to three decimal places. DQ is 0.050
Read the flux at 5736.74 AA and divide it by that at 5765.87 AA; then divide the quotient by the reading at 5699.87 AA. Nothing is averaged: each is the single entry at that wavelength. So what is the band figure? 0.0673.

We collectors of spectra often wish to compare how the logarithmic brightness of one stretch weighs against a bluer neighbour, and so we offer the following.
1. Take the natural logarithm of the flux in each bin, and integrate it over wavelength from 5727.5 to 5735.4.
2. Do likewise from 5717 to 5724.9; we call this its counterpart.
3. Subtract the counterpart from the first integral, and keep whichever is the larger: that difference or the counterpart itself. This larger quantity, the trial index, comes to 19.5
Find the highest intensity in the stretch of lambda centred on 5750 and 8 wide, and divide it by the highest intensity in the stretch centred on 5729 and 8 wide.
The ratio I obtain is 0.970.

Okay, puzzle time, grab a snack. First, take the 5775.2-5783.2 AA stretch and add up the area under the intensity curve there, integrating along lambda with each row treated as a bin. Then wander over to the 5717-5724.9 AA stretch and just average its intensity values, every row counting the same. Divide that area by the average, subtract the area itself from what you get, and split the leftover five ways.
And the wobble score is -17.7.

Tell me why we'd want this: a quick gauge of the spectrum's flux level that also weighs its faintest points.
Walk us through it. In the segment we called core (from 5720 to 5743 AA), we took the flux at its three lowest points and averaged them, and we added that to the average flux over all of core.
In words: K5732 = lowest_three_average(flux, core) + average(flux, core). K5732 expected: 22.6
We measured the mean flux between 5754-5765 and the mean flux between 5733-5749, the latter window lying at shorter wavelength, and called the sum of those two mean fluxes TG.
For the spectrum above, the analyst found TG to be 23.7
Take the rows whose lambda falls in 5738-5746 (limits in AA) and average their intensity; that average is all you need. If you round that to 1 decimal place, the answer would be 11.2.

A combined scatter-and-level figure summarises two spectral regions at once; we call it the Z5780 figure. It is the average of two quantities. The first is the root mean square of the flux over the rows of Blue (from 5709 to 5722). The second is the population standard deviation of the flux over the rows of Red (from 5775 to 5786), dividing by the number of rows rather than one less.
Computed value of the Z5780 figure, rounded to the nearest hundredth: 6.11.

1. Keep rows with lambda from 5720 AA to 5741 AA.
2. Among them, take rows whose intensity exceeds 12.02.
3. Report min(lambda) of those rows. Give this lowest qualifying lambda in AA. 5720.91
